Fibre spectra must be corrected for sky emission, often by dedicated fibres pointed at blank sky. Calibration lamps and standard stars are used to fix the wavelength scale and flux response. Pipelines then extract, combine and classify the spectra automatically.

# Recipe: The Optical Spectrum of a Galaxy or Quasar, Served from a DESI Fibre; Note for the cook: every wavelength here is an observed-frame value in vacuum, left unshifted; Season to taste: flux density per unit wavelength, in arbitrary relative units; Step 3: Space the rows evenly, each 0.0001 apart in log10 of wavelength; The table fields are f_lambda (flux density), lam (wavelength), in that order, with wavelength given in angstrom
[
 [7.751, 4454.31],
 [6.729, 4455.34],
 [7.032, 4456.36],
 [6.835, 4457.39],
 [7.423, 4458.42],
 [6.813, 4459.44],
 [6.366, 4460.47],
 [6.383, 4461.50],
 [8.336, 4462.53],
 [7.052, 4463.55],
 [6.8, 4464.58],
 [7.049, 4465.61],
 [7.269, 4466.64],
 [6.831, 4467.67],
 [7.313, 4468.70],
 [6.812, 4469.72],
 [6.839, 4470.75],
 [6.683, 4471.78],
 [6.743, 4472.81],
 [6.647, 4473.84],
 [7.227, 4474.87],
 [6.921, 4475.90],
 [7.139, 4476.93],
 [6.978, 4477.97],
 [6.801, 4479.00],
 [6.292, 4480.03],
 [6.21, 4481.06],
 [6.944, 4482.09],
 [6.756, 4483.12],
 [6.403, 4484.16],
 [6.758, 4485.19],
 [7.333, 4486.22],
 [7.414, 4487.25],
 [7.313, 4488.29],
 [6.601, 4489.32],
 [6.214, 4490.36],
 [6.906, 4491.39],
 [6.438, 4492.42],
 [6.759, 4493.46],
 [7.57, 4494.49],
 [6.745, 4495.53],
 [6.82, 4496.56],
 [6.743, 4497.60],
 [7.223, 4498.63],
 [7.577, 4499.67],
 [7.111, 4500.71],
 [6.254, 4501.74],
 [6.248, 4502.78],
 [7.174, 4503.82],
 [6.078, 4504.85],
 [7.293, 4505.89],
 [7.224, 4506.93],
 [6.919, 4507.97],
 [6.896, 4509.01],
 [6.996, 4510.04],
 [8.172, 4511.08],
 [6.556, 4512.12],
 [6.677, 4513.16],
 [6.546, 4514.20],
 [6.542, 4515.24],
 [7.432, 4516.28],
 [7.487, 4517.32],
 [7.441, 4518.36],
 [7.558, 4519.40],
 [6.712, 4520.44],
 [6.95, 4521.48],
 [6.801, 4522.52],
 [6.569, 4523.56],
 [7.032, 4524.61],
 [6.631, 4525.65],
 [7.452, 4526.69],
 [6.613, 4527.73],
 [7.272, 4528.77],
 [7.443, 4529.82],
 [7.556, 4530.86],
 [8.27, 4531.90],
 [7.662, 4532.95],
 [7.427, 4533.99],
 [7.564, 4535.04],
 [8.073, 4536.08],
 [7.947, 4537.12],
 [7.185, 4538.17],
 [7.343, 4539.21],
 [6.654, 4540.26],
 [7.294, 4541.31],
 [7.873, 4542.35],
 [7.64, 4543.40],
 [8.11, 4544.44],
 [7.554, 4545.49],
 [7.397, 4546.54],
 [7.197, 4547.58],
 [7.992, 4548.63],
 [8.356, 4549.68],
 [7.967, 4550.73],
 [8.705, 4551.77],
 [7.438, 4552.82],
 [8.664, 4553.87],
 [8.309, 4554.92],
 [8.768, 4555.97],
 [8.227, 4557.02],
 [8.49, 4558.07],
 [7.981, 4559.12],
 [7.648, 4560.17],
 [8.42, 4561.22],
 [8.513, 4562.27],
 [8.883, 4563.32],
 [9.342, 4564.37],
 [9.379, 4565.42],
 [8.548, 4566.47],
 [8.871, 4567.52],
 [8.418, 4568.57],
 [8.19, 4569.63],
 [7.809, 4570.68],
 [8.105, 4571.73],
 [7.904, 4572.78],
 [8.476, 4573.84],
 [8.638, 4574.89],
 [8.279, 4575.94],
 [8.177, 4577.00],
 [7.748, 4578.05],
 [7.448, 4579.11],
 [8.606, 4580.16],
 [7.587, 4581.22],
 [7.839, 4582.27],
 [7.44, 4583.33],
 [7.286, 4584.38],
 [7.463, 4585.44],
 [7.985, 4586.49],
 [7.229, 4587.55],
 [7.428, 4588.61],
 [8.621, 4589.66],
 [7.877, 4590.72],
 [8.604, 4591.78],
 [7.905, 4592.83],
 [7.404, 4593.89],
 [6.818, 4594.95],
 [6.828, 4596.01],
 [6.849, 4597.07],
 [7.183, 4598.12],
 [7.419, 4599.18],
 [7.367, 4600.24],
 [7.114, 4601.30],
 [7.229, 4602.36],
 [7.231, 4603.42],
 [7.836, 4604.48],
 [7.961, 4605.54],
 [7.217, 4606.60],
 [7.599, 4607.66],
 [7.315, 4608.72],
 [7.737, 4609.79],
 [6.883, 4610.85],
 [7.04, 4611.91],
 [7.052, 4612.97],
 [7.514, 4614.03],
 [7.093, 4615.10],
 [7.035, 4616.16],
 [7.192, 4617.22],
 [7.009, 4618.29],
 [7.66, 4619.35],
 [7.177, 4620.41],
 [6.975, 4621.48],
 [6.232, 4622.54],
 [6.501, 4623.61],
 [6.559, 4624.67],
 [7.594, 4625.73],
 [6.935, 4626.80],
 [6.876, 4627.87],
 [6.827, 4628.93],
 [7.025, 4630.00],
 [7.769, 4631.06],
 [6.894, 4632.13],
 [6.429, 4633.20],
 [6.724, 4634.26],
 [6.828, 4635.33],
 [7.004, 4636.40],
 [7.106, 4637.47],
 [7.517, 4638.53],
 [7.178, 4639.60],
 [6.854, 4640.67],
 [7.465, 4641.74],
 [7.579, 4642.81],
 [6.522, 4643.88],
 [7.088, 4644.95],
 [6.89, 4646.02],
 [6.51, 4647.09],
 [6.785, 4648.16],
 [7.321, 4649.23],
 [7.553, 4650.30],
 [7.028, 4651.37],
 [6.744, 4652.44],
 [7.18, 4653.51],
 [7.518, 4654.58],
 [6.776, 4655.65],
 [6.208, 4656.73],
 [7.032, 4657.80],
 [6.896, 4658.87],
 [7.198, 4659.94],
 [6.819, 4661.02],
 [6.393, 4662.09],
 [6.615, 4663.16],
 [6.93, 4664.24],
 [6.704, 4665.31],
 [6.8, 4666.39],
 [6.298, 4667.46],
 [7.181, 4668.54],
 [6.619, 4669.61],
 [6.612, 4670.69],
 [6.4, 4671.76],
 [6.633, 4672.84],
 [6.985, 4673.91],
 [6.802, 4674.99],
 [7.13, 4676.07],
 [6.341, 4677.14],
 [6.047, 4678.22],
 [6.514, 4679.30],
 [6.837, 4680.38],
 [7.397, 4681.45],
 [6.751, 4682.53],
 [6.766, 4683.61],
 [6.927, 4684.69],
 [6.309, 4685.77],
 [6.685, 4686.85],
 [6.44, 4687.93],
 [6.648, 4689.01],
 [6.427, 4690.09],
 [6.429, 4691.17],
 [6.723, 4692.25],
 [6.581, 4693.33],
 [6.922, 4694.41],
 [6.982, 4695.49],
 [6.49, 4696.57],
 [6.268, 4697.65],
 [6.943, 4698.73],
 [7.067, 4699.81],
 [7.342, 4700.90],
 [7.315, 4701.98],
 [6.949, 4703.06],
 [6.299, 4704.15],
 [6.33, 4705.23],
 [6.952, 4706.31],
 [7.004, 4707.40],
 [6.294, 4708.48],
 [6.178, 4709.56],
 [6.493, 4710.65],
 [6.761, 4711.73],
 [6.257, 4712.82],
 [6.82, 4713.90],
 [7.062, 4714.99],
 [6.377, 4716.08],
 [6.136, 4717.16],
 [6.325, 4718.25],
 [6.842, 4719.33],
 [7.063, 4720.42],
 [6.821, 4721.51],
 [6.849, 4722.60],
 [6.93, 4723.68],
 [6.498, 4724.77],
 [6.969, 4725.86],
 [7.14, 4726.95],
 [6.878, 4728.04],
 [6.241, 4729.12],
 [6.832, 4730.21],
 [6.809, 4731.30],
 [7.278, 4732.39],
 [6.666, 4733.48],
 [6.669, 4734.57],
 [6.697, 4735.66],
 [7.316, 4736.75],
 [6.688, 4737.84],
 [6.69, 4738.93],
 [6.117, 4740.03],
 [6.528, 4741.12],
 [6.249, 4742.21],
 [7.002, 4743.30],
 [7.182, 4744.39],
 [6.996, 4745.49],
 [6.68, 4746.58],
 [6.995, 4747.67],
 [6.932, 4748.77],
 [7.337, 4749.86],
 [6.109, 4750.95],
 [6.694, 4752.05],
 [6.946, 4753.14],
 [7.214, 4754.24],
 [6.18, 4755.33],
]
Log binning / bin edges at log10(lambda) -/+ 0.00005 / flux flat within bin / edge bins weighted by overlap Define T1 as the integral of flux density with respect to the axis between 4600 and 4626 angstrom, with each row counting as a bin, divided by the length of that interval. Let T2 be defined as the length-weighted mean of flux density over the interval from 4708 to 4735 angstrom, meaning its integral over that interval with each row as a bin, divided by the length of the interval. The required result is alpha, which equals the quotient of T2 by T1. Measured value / 0.93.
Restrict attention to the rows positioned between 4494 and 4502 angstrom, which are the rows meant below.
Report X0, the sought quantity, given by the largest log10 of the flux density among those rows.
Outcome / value 0.879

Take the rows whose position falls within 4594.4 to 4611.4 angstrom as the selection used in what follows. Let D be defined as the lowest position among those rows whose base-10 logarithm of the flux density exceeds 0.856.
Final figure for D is 4598.12 angstrom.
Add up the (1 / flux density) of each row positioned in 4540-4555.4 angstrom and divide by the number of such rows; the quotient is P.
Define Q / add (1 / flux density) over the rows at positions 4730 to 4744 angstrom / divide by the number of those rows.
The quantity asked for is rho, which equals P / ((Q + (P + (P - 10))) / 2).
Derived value -0.027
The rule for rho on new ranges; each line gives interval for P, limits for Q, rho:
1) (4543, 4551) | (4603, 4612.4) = -0.027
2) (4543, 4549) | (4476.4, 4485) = -0.027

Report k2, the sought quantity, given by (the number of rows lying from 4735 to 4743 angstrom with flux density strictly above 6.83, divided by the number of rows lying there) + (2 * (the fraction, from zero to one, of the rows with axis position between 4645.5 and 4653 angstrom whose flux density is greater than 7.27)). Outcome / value 0.7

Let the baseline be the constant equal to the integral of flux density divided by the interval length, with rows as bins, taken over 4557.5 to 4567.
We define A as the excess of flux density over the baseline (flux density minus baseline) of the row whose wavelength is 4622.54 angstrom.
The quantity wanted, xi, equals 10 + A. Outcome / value 7.65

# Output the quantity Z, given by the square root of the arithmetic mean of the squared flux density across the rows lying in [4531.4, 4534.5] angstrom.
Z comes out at 7.8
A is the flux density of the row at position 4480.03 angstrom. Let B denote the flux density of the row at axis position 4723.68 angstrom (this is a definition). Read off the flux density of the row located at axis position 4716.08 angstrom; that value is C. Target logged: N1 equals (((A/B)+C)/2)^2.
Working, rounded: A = 6.292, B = 6.93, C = 6.377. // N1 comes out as 13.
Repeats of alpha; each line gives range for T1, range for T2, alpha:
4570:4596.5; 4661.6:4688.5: 0.85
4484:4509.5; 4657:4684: 0.98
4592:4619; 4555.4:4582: 1.14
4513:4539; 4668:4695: 0.92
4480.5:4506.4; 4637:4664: 1.02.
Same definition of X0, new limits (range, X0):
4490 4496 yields 0.879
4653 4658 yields 0.876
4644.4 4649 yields 0.851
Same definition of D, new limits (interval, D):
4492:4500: 4494.49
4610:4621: 4614.03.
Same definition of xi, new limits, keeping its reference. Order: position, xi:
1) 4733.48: 8.08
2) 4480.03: 7.71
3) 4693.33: 8.00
